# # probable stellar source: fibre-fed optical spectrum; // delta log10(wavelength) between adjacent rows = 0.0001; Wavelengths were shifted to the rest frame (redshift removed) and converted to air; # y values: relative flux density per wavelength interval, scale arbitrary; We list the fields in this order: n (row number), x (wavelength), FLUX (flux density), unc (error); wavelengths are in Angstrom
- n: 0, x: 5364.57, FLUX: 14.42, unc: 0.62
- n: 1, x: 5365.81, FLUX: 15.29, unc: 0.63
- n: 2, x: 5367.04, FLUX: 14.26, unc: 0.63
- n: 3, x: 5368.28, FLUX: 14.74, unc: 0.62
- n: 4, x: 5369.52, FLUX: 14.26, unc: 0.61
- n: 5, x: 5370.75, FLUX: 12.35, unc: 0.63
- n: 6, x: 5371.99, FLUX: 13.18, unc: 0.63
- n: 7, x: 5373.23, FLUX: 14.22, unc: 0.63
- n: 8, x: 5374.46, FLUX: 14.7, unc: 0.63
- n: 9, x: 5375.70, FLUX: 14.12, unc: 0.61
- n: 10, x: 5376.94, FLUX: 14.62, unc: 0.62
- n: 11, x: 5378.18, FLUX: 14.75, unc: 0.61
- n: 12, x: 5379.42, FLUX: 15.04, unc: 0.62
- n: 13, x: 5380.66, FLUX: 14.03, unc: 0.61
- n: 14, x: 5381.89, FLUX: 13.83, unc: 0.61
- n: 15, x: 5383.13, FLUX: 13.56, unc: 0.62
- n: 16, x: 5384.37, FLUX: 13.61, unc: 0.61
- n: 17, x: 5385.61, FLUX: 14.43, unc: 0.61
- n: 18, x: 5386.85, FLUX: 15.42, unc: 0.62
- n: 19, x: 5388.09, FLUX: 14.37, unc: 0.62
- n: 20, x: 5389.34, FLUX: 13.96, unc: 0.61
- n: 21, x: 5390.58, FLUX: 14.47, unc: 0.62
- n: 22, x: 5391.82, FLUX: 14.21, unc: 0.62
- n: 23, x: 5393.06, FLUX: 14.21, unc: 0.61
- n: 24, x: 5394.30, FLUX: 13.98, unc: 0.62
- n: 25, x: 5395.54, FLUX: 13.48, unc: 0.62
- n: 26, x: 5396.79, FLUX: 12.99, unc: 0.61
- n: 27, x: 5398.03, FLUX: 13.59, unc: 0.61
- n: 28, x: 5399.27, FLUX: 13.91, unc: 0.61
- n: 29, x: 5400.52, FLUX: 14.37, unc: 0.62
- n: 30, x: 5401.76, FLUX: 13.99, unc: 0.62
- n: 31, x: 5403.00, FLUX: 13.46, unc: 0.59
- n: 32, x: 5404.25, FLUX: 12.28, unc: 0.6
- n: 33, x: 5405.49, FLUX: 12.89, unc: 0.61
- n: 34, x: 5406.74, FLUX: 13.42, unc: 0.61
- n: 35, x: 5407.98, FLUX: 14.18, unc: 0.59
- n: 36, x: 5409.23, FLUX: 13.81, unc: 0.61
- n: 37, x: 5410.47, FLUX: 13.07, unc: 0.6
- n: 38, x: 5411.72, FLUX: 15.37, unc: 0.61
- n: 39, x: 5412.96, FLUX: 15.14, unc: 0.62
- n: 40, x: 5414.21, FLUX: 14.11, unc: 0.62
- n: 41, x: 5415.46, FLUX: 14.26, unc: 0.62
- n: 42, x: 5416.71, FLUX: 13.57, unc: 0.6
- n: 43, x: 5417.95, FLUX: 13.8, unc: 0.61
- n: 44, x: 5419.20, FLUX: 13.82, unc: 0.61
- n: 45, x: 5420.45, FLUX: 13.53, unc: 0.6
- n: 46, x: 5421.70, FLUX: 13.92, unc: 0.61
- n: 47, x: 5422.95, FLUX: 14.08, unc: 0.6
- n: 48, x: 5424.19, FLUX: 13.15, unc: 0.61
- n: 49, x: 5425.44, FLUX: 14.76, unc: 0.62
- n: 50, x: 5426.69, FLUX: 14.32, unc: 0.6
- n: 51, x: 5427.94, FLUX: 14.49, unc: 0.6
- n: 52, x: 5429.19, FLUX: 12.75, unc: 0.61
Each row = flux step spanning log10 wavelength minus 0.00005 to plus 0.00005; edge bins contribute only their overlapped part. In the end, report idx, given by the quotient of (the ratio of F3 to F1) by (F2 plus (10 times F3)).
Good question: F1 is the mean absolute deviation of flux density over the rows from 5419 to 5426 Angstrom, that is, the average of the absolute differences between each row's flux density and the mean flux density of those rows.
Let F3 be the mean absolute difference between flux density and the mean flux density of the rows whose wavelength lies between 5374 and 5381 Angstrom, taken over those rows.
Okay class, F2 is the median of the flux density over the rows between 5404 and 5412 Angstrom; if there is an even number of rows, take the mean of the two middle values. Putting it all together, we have 0.050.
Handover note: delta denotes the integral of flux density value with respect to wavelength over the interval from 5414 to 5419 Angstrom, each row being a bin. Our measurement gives 69.5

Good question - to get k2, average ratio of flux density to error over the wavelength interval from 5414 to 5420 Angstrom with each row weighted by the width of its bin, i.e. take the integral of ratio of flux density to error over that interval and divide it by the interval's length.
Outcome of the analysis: 22.7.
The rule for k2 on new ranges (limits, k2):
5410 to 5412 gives 23.3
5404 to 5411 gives 22.1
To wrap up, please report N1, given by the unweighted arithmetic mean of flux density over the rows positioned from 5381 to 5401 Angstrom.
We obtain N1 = 14.0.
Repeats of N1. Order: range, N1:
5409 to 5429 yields 14.1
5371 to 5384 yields 14.2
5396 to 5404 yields 13.7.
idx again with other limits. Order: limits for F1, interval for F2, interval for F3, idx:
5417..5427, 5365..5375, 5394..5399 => 0.046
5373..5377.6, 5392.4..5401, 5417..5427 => 0.082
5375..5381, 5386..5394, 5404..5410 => 0.083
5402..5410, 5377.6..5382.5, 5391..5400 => 0.039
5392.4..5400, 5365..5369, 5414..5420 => 0.038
